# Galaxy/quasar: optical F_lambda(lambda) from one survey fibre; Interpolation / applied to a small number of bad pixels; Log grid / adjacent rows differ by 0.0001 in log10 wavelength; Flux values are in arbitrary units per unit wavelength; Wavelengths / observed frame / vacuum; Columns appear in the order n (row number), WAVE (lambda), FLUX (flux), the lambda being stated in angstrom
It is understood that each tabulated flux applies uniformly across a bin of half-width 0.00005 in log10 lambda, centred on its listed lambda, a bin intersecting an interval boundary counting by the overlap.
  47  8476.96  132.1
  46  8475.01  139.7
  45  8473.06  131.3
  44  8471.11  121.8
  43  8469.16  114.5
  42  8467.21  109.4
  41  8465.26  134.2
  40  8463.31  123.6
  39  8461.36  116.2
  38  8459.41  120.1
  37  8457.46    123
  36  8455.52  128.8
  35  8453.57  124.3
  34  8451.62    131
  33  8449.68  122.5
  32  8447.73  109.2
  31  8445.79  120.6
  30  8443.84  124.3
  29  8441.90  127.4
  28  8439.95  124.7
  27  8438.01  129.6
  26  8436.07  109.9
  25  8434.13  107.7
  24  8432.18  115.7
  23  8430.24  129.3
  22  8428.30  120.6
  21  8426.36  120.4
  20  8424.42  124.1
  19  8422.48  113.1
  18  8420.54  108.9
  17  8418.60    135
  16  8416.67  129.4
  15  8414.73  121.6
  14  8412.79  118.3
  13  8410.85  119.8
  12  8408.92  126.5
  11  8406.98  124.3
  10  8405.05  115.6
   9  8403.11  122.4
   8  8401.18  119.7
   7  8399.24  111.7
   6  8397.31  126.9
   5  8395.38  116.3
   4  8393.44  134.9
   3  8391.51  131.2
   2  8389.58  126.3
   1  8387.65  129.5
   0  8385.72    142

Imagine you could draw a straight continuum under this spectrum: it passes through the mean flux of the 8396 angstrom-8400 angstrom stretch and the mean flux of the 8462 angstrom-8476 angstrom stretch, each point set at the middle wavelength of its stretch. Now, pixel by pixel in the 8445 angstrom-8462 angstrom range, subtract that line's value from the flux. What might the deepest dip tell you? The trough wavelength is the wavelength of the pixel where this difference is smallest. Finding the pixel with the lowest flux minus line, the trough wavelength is 8447.73 angstrom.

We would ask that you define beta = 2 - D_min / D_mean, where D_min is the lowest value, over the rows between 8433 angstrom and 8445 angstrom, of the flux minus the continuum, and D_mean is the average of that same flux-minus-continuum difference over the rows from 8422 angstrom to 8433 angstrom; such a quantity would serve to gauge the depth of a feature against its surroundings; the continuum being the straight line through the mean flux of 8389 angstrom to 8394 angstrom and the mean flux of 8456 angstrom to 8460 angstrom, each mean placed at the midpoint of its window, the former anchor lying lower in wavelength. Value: -1.2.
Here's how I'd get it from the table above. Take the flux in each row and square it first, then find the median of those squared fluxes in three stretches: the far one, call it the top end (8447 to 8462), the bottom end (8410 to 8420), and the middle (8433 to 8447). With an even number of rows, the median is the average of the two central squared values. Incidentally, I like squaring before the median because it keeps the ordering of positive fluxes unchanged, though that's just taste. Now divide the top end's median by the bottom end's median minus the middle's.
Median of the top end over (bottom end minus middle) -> -23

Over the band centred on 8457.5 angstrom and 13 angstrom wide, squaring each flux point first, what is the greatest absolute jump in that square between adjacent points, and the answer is 1775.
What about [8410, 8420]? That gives 1958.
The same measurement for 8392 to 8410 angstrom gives 4672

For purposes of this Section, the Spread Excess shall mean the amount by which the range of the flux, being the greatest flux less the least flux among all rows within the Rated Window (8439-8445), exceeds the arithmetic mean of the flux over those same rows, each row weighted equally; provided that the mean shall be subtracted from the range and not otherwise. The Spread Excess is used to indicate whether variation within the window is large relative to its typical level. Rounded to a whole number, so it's -122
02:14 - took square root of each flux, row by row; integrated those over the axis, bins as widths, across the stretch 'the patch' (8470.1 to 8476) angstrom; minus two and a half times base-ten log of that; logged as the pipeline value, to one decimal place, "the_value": -4.6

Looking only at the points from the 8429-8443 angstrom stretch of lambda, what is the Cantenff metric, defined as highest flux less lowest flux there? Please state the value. 22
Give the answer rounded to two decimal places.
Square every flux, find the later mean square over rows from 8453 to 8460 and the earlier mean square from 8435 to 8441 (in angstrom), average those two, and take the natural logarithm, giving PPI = 9.62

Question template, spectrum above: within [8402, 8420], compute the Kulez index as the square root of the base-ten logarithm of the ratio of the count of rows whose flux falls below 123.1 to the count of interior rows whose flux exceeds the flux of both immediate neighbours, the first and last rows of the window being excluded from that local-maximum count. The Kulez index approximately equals 0.8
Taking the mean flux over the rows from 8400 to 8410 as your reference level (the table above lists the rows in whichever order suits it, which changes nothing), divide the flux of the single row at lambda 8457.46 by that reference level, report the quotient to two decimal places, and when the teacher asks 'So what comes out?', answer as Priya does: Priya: 1.01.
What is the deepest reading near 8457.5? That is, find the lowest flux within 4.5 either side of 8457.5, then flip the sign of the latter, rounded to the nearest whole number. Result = -116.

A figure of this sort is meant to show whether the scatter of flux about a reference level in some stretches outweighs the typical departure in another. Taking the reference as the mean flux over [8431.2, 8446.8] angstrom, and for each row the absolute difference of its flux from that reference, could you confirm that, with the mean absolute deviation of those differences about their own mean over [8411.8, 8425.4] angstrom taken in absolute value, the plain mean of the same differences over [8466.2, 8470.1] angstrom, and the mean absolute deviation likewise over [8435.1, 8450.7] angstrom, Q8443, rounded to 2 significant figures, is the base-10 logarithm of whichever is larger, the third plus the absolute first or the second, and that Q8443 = 0.91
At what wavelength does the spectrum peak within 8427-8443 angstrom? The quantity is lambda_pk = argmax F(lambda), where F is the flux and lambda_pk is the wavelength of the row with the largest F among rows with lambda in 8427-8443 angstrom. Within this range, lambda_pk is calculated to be 8438.01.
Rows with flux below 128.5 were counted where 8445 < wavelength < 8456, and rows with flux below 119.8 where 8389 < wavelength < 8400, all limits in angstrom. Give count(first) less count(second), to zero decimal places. 2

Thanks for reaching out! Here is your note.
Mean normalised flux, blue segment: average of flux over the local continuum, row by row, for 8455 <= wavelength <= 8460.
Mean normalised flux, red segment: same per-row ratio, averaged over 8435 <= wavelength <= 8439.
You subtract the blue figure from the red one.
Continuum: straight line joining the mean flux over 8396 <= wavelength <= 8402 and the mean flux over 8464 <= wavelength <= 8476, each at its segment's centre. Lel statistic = -0.02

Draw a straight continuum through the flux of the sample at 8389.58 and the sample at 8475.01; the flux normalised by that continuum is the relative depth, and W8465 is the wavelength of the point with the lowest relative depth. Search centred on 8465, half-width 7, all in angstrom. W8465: 8467.21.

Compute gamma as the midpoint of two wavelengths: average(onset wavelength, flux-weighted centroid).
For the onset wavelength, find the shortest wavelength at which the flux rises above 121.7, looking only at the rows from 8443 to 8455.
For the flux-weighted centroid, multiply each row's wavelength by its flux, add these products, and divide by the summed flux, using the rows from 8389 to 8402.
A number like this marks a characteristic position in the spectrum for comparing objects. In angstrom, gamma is 8419.5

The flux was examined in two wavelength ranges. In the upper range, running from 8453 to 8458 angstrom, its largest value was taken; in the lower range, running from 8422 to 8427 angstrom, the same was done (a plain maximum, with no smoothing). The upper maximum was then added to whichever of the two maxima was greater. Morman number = 258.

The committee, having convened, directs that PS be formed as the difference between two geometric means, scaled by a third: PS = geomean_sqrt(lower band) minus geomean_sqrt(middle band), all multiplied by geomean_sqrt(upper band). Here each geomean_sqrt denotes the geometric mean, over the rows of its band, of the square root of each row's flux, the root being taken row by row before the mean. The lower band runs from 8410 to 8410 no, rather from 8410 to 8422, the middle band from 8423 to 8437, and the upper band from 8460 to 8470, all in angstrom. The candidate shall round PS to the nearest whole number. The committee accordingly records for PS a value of 2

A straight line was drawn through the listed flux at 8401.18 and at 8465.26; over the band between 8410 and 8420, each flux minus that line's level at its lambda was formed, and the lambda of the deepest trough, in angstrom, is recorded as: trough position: 8412.79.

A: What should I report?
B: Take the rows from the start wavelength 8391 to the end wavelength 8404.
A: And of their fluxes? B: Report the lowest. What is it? 111.7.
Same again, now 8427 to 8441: 107.7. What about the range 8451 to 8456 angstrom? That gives 124.3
